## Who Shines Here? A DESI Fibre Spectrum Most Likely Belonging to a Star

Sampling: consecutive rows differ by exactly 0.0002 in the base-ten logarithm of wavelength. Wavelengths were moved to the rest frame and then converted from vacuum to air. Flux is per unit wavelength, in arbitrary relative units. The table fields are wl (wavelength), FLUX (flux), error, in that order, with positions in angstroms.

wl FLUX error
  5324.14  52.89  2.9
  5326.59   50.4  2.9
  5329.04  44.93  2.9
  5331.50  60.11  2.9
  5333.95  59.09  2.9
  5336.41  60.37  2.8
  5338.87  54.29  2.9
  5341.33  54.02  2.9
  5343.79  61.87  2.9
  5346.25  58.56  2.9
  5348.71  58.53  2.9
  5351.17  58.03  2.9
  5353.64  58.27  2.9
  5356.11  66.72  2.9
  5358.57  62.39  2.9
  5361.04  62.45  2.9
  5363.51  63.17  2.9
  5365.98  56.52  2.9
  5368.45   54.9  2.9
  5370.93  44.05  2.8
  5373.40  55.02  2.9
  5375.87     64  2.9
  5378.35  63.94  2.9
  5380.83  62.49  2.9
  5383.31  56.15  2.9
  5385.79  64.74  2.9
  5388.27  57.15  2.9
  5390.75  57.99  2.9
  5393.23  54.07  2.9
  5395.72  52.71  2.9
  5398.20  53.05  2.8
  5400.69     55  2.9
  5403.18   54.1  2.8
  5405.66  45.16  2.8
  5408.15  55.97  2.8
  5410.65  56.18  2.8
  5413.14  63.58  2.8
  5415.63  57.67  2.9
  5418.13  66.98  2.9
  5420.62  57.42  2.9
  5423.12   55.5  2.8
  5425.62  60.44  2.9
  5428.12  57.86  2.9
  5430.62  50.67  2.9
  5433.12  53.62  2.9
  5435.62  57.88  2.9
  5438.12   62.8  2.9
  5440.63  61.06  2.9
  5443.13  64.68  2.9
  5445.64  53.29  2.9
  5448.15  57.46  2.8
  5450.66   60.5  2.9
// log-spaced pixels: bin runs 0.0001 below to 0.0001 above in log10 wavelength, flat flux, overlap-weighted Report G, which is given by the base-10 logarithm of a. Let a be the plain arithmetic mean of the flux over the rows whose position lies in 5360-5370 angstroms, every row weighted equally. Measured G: 1.77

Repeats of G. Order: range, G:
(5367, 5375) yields 1.71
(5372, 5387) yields 1.79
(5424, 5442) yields 1.76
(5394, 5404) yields 1.73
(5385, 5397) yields 1.76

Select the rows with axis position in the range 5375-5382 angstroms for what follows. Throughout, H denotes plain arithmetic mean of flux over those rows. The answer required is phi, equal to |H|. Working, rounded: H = 63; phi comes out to 63.5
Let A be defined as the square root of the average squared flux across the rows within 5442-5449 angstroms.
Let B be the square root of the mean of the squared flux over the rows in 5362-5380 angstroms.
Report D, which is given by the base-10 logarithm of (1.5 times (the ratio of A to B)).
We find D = 0.183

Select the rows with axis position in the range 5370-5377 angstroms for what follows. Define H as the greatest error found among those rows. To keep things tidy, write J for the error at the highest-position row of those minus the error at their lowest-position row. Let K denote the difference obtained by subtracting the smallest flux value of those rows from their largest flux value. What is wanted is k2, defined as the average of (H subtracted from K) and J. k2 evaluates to 9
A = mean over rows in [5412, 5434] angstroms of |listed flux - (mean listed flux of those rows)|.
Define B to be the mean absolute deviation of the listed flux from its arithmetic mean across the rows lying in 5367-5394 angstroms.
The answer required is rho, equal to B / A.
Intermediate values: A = 3.65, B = 4.50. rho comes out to 1.23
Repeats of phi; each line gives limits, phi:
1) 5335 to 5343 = 56.2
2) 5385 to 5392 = 60.0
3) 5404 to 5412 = 52.4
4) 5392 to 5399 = 53.3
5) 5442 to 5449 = 58.5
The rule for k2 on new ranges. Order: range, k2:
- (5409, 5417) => 2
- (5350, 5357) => 3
